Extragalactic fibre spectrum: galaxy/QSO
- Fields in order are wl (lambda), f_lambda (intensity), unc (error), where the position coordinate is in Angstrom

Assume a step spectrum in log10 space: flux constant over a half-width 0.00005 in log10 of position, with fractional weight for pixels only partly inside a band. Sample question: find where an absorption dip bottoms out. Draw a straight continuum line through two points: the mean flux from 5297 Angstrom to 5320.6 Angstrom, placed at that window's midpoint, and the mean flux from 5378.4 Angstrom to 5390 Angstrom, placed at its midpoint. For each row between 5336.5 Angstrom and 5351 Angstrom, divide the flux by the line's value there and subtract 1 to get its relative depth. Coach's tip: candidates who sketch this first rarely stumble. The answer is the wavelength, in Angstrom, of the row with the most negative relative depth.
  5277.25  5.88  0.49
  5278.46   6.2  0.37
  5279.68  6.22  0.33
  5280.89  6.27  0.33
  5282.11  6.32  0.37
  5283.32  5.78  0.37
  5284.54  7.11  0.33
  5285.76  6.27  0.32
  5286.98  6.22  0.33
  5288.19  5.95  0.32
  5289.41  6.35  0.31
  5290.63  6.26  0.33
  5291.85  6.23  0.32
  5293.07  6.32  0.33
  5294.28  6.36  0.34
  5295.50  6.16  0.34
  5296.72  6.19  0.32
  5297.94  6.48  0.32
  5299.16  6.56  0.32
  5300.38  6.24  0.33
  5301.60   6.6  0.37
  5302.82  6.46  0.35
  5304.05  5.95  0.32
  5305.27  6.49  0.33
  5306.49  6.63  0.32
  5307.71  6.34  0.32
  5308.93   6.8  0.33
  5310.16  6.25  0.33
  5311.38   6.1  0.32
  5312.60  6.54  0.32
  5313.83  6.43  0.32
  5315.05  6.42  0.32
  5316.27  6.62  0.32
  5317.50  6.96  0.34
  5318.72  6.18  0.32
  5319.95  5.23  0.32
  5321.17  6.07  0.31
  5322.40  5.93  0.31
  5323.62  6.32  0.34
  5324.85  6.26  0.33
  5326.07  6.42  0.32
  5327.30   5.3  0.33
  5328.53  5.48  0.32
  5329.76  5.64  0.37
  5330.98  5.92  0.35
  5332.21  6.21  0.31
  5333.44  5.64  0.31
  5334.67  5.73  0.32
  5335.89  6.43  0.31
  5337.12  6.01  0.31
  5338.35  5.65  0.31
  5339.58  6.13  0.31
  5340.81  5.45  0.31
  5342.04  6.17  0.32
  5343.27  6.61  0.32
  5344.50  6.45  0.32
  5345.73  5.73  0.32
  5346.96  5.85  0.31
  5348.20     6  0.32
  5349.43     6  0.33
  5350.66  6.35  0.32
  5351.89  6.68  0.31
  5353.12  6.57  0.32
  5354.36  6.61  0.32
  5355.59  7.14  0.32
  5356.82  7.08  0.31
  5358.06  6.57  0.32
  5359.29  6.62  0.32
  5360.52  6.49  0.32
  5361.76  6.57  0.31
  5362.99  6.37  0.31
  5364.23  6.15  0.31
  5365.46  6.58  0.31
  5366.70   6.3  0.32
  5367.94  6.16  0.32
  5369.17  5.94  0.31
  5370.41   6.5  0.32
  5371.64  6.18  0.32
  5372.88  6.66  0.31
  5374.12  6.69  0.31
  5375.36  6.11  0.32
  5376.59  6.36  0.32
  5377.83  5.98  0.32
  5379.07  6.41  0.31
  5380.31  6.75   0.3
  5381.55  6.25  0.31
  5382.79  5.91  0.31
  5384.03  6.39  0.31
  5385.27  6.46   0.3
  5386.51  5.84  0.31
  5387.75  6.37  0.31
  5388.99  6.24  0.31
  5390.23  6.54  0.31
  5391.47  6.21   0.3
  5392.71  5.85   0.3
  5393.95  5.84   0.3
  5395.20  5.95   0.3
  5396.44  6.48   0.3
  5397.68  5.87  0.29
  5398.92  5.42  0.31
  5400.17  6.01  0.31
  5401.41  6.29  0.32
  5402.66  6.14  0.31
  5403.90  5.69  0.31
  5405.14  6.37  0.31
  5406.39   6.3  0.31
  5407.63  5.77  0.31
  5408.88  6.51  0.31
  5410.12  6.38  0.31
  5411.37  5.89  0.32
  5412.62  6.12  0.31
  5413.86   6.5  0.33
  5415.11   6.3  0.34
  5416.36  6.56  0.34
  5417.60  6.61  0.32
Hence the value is 5340.81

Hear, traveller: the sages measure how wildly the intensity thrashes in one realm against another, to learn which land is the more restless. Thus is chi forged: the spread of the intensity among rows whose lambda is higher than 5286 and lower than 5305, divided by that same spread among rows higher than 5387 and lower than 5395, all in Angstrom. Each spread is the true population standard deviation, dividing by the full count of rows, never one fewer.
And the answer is 0.7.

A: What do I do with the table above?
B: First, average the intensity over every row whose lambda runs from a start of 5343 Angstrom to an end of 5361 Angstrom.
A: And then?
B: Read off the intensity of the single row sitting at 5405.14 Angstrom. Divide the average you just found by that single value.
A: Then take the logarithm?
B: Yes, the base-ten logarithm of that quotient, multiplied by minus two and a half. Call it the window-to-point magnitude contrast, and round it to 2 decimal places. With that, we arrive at -0.01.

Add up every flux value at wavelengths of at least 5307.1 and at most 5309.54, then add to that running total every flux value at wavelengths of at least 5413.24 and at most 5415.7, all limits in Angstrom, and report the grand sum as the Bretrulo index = 25.9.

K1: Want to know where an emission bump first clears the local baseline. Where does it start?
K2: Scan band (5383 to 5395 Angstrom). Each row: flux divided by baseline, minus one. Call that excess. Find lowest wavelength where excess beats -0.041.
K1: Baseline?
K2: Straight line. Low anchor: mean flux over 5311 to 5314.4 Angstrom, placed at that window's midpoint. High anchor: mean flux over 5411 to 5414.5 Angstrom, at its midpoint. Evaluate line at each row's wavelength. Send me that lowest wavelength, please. 5384.03 Angstrom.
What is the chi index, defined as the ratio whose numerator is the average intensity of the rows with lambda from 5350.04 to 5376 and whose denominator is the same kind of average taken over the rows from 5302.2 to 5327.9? 1.04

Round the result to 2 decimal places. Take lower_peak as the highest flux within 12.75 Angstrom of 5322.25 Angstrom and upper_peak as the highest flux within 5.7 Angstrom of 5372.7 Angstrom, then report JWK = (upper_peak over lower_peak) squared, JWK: 0.92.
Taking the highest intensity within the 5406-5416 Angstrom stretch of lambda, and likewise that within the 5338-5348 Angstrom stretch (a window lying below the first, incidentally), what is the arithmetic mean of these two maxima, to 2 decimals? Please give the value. 6.56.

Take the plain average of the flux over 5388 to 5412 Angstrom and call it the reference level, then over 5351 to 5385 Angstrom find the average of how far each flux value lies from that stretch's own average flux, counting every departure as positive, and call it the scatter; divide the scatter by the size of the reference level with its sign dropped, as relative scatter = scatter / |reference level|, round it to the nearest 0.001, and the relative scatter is 0.040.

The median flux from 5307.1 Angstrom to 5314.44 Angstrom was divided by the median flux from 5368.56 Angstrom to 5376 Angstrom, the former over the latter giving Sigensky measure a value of 1.01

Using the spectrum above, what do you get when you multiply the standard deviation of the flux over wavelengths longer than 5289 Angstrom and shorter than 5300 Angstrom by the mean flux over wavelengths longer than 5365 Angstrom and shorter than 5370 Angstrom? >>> 0.8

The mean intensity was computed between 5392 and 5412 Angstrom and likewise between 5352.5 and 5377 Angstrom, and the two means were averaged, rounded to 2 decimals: 6.27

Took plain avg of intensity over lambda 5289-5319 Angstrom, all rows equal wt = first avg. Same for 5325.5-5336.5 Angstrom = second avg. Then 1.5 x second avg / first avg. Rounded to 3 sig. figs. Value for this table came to 1.37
